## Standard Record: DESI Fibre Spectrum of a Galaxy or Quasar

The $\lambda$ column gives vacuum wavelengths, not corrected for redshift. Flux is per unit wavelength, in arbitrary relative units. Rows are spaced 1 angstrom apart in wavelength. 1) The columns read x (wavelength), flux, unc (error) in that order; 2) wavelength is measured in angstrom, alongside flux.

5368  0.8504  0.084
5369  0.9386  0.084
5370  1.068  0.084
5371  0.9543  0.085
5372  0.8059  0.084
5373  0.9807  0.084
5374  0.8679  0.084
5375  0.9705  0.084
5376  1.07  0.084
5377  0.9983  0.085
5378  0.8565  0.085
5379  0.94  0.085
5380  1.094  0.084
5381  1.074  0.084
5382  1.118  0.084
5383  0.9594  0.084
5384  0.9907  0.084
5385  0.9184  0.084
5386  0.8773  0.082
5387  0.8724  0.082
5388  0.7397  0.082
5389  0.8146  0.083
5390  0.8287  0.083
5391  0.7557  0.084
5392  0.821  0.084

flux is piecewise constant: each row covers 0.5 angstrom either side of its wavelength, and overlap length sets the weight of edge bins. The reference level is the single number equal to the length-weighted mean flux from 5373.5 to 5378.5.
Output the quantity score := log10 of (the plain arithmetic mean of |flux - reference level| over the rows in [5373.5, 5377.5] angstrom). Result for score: -1.18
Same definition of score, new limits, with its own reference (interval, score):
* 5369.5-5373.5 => -1.14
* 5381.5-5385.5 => -1.21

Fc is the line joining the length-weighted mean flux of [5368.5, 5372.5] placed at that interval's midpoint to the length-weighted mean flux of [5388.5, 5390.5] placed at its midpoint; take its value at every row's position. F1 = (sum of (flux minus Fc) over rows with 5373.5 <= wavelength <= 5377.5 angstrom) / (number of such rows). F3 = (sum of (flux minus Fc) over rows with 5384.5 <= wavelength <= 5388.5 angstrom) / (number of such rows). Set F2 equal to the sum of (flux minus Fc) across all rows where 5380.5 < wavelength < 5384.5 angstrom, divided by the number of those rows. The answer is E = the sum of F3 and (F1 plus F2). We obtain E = 0.248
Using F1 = 0.07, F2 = 0.170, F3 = 0.01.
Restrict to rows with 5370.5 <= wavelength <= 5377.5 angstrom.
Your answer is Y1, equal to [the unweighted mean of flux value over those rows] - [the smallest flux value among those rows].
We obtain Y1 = 0.14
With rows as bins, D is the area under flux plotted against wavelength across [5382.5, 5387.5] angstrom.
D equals 4.6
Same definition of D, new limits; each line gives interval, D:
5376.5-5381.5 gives 5.0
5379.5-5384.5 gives 5.2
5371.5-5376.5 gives 4.7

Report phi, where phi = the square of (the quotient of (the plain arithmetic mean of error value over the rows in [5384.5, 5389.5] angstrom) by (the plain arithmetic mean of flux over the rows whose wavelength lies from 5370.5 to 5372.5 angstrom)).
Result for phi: 0.0088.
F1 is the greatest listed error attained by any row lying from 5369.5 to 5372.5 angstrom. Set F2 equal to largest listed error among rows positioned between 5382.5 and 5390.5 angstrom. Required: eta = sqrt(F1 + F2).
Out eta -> 0.4111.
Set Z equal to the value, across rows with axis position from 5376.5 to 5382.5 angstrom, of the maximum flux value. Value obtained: 1.118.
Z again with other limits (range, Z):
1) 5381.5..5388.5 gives 1.118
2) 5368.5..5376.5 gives 1.07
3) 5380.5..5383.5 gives 1.118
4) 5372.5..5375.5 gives 0.9807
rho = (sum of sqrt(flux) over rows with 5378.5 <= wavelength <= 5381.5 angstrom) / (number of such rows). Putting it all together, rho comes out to 1.02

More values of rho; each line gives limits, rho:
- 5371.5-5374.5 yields 0.94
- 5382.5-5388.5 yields 0.94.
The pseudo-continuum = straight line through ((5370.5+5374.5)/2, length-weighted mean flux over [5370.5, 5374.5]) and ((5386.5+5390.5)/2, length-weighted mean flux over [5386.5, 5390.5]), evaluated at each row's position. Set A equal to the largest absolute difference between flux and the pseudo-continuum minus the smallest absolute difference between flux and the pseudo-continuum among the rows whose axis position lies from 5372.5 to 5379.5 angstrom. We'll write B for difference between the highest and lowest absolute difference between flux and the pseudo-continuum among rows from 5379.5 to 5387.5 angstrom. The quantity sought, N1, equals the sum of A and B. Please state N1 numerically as 0.39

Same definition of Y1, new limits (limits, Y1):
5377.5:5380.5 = 0.11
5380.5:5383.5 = 0.09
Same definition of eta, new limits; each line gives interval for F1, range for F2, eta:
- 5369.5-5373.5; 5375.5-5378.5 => 0.4123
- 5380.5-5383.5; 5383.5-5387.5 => 0.4099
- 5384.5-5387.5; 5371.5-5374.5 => 0.4099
